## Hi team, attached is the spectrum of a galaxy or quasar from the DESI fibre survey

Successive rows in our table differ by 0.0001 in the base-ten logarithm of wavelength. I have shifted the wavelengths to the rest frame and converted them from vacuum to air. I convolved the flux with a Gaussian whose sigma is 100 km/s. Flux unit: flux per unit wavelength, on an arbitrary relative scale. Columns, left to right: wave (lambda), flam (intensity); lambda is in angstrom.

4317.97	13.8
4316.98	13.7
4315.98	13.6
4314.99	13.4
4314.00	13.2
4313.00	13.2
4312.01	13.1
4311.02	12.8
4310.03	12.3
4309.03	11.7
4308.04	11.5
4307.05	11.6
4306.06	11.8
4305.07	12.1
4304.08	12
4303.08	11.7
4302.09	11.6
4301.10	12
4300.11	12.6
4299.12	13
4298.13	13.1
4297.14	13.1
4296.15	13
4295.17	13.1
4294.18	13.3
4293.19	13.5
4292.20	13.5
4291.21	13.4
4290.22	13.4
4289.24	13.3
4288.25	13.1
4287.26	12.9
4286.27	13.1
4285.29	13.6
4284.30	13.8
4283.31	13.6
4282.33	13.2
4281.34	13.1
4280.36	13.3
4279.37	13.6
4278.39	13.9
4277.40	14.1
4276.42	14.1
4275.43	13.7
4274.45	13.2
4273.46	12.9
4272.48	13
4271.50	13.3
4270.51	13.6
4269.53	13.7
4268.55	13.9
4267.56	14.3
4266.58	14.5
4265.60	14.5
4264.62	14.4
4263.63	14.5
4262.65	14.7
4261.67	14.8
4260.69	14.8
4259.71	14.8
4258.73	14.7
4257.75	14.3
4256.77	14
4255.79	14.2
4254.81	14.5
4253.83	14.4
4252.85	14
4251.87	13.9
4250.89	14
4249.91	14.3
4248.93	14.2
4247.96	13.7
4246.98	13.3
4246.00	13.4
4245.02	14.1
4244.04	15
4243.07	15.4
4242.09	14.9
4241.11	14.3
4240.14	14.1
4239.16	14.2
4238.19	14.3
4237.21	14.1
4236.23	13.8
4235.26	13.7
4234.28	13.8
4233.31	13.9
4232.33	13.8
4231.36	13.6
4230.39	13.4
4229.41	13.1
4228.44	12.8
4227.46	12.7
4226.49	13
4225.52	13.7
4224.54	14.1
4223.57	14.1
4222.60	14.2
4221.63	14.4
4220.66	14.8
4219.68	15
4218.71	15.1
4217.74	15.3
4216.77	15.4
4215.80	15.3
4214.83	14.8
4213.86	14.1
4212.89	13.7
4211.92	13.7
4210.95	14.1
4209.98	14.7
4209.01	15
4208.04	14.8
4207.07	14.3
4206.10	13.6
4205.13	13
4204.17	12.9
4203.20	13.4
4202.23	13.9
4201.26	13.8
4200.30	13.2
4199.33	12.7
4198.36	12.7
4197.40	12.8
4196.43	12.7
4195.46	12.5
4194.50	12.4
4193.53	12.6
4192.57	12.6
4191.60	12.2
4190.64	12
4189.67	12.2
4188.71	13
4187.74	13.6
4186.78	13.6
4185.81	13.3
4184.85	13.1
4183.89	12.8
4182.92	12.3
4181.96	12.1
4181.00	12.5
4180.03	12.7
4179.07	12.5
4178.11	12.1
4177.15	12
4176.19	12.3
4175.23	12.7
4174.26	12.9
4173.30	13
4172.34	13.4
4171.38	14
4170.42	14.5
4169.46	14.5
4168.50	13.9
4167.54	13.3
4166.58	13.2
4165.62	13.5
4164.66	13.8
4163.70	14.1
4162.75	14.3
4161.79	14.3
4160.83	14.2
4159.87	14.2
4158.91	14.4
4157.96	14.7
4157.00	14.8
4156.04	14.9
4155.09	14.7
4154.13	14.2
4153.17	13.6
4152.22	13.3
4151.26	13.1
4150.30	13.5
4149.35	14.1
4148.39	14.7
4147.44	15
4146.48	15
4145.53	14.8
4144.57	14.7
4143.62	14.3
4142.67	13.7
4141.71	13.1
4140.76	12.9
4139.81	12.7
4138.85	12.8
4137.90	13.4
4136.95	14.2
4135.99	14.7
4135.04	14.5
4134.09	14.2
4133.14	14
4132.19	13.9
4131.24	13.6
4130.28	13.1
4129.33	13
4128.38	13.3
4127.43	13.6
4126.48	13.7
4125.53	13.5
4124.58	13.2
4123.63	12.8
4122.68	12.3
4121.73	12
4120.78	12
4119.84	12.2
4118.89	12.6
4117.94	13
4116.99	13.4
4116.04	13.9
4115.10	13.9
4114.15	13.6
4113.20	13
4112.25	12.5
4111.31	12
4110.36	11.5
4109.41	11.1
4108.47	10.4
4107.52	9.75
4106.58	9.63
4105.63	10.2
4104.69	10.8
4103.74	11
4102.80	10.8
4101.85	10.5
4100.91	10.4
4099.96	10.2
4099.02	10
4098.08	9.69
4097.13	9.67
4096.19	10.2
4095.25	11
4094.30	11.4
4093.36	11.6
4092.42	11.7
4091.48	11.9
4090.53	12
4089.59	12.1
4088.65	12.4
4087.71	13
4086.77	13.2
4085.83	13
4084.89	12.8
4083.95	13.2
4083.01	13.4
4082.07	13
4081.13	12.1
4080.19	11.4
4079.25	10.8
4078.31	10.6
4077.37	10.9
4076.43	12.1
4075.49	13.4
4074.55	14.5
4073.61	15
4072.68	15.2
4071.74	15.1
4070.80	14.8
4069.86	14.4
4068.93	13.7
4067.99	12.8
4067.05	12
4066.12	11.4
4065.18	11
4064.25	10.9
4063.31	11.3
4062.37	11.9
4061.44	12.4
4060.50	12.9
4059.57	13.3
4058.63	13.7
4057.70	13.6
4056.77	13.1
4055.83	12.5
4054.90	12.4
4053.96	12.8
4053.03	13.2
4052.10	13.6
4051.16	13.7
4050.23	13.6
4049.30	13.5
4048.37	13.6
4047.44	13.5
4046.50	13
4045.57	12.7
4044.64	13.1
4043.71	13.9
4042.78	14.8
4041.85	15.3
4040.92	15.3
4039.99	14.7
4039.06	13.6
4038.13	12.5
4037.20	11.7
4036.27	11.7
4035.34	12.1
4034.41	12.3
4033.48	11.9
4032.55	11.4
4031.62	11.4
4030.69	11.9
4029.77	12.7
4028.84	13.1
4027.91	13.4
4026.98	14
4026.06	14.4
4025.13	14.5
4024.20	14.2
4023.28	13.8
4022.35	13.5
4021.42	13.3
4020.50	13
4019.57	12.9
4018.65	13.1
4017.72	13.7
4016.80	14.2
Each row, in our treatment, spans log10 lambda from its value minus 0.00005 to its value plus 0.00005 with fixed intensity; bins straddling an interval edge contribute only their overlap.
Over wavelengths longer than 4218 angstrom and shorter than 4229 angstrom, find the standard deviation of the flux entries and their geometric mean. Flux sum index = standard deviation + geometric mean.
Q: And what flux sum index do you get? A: 14.8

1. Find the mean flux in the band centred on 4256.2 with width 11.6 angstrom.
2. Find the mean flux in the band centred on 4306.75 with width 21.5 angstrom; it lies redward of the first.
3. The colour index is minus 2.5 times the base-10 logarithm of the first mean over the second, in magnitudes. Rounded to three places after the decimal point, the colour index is -0.147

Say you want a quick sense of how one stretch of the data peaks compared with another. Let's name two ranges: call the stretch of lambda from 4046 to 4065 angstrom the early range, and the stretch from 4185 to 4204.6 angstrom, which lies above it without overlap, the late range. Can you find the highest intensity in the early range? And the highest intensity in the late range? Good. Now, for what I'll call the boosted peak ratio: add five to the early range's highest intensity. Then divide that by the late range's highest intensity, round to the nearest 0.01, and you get 1.35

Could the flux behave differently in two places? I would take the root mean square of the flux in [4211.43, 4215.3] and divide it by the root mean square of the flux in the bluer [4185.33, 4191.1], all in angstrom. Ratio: 1.09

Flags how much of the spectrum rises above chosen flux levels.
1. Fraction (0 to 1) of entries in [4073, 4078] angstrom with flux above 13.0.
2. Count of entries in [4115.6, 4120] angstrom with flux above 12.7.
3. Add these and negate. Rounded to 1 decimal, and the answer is -3.6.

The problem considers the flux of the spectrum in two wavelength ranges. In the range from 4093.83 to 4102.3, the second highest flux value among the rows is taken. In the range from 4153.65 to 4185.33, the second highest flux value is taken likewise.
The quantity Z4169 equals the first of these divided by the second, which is 0.74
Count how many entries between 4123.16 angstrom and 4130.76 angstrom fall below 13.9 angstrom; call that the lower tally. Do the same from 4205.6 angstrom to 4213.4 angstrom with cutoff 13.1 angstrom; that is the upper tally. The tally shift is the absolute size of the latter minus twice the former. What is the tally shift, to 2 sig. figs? 16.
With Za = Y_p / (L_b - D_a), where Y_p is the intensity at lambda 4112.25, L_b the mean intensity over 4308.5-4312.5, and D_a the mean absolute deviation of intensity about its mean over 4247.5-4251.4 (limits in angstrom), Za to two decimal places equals 1.02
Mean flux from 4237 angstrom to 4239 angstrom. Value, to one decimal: 14.2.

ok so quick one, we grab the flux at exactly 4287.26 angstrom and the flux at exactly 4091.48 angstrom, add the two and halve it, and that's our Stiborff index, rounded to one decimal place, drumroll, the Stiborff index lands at 12.4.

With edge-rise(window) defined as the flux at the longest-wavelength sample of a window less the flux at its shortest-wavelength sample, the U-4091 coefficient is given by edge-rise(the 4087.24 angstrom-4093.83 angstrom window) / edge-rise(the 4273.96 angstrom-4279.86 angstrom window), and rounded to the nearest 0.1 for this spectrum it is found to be -3.5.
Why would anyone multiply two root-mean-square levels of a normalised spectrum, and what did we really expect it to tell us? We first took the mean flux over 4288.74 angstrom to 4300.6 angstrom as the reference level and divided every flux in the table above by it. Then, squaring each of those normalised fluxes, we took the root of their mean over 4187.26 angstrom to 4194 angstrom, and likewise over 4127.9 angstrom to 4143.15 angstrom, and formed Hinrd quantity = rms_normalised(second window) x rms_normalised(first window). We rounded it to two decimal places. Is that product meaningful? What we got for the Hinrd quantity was 0.98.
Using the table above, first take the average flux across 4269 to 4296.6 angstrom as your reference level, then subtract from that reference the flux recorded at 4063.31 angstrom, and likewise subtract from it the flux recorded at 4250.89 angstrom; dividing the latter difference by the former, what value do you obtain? -0.28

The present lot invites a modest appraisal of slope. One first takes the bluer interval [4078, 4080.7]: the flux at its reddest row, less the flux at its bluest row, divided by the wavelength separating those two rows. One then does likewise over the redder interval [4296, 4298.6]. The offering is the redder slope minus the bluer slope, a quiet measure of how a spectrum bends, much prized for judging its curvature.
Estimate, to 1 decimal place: -0.4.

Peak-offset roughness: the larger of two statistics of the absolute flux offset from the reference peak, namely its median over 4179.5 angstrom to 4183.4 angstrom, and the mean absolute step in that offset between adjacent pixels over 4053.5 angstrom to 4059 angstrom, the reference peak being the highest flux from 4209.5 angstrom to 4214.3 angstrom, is 2.3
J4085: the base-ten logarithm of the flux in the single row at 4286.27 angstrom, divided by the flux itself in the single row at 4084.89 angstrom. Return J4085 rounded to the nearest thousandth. 0.087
